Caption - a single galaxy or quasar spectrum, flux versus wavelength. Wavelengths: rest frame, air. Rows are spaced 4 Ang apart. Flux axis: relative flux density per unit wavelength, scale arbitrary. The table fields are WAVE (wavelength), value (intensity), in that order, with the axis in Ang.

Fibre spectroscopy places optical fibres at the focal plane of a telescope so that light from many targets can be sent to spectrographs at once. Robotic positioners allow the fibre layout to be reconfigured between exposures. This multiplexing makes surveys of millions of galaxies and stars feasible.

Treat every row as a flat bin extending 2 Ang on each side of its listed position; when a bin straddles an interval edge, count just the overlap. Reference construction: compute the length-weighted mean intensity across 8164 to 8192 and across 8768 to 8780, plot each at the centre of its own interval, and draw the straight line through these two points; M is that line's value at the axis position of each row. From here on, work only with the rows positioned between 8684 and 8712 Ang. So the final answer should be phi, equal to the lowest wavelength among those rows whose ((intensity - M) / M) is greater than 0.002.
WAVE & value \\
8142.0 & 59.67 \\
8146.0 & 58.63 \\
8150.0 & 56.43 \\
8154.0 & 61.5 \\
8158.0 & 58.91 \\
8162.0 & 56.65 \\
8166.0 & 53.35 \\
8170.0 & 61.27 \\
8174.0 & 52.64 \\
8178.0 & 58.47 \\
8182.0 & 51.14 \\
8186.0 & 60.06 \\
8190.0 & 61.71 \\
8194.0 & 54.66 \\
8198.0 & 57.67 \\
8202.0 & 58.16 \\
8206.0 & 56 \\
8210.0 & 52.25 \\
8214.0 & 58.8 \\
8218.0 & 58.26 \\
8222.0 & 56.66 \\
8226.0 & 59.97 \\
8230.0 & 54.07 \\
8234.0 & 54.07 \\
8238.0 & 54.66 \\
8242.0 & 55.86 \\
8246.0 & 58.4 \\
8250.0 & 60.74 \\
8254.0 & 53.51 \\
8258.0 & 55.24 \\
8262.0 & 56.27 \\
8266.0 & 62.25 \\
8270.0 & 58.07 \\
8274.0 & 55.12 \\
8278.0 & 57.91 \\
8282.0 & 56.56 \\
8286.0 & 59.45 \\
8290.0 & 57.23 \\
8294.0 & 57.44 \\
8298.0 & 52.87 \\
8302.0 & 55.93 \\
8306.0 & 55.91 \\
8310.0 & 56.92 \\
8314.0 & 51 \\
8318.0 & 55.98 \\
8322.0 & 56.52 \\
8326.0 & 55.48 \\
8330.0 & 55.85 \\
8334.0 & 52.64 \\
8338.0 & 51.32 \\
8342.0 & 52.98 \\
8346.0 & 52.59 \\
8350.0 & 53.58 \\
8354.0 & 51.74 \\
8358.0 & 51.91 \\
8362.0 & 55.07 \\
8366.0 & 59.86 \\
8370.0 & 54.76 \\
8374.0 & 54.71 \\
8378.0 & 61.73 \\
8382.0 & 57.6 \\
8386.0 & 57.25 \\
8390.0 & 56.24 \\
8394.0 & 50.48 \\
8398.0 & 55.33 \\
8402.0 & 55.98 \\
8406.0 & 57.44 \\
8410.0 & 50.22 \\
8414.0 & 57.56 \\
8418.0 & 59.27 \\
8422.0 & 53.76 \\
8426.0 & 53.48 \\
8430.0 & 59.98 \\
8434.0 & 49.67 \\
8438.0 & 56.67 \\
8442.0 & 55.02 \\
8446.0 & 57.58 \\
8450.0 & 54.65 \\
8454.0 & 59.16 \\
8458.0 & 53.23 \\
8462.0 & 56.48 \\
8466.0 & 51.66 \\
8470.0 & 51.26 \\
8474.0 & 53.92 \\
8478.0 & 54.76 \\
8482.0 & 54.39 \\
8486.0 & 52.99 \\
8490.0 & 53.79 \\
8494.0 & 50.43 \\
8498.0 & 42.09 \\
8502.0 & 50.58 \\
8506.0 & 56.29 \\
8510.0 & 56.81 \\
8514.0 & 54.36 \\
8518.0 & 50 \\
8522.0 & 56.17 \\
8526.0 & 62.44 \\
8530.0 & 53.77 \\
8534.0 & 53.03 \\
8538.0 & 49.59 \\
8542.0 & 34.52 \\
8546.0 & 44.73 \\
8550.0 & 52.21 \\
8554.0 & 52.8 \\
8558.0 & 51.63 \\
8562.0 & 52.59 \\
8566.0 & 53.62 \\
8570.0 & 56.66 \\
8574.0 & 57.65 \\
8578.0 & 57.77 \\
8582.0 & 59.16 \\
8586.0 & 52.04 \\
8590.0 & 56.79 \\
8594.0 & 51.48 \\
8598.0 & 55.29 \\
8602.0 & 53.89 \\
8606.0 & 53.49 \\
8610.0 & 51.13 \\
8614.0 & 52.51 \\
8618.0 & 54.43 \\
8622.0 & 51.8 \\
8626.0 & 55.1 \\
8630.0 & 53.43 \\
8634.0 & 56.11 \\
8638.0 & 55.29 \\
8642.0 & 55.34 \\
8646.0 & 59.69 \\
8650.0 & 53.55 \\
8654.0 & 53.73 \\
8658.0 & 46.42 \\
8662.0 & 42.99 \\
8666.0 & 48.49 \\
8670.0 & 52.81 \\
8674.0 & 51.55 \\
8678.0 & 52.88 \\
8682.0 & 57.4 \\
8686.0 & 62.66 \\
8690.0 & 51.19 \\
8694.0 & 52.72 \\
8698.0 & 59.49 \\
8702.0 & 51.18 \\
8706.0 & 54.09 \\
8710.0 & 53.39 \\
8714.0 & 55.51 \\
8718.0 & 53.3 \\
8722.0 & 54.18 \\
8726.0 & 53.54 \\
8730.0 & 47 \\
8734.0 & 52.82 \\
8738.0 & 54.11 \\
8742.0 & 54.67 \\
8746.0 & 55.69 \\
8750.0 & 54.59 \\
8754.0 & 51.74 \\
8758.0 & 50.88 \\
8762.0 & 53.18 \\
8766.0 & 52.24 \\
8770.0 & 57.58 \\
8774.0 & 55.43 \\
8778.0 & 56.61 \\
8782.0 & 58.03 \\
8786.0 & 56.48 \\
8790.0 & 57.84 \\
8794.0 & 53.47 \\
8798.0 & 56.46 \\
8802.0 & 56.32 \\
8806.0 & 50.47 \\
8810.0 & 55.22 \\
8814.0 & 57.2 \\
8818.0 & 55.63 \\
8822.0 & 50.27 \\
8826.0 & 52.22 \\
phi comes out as 8686.0 Ang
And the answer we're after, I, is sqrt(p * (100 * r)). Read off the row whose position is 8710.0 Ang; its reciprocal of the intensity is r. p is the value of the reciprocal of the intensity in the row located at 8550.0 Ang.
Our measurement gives 0.189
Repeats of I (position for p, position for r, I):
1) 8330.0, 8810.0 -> 0.180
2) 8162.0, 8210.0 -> 0.184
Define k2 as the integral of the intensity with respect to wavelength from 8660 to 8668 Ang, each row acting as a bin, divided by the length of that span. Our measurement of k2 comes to 45.7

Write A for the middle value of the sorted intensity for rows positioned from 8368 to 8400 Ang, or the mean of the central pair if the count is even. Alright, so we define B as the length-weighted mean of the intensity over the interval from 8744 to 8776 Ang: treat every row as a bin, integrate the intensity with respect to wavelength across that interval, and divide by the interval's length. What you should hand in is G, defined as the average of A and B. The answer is 54.9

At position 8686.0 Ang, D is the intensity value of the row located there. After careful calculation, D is 62.66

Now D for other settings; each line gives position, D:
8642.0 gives 55.34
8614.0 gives 52.51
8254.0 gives 53.51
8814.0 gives 57.2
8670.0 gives 52.81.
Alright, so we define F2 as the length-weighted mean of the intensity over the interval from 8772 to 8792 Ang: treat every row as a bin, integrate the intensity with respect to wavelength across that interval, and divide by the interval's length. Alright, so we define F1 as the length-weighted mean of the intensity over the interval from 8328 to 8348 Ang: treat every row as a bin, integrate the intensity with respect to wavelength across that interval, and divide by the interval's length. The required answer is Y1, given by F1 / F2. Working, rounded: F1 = 53.1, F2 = 56.9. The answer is 0.93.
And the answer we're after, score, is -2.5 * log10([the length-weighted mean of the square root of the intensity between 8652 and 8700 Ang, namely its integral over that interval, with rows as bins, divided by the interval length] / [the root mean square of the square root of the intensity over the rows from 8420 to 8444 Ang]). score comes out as 0.022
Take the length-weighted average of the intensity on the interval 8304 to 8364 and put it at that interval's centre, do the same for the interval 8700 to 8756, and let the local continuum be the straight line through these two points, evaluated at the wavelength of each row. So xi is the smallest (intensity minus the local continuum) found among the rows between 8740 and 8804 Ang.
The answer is -2.3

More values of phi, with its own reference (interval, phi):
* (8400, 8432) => 8406.0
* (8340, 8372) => 8366.0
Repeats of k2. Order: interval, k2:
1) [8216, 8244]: 56.2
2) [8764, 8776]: 55.1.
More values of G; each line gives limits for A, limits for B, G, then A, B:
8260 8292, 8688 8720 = 55.7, 57.6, 53.9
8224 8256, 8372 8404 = 55.7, 55.3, 56.2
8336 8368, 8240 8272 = 55.2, 52.8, 57.5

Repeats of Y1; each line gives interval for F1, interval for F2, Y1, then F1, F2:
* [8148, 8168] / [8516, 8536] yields 1.04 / 57.4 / 55.1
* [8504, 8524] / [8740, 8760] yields 1.02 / 54.7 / 53.5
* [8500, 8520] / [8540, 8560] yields 1.14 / 53.6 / 47.2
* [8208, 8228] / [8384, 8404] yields 1.04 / 57.2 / 55.1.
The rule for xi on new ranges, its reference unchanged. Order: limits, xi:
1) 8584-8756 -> -10.4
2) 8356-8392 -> -2.0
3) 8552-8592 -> -1.9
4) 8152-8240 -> -3.1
